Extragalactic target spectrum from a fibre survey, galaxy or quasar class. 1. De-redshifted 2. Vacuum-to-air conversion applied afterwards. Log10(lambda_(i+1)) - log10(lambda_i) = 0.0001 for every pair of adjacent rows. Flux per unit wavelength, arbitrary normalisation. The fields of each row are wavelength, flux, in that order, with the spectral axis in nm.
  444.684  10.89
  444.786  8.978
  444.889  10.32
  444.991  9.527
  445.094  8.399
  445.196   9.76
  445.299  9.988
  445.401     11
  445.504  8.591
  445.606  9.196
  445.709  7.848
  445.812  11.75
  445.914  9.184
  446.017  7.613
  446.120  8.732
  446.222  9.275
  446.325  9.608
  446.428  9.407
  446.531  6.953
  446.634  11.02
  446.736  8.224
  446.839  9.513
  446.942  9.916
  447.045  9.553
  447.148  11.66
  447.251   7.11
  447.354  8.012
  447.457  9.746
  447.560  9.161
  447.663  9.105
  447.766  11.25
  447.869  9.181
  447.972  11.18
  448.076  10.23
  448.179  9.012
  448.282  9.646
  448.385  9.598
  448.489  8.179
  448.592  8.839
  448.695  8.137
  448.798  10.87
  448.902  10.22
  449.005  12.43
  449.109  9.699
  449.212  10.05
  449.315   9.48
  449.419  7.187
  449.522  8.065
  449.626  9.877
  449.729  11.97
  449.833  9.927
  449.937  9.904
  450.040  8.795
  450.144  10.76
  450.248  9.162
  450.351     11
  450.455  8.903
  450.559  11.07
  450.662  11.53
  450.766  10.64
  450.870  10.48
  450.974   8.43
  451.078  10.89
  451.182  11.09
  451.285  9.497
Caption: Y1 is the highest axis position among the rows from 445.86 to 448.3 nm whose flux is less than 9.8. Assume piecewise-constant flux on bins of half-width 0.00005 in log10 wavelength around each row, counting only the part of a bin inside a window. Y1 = 448.282 nm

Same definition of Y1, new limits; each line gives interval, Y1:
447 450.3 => 450.248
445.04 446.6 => 446.531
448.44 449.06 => 448.695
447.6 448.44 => 448.385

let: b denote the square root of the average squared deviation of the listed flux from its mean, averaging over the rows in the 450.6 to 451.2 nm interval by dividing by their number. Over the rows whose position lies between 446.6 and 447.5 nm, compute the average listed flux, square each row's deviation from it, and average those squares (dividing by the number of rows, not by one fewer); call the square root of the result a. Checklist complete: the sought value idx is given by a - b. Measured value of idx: 0.37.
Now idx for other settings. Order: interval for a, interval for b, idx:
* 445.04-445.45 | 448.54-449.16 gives -0.46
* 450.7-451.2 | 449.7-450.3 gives -0.09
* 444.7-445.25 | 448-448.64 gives 0.00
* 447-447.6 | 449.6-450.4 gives 0.47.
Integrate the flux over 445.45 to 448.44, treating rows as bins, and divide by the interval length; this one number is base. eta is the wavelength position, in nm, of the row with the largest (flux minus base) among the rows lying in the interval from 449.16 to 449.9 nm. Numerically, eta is 449.729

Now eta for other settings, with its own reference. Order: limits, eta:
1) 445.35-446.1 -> 445.812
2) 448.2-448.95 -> 448.798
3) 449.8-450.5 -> 450.351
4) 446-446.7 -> 446.634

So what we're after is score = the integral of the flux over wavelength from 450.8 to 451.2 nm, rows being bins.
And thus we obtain 4.06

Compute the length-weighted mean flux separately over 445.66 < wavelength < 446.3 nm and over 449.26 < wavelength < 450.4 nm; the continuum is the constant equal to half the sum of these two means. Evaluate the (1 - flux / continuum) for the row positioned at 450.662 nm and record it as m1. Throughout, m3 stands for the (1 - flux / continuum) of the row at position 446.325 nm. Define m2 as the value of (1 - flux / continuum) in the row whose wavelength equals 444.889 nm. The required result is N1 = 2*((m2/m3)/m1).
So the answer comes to -35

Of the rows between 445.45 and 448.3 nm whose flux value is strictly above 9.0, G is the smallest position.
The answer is 445.606 nm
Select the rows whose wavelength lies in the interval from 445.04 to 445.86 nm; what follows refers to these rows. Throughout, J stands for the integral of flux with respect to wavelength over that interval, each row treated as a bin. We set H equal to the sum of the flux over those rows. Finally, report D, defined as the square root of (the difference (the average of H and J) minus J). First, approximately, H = 76.5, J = 7.83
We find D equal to 5.86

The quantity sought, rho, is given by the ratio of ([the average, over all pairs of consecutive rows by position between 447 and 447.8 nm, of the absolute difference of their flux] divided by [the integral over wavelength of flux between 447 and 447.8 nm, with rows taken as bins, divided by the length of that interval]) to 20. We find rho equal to 0.0092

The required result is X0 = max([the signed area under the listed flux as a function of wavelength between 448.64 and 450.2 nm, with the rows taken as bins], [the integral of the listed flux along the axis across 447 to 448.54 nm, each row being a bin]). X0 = 15.3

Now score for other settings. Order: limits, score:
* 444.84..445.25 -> 3.89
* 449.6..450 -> 4.17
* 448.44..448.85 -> 3.70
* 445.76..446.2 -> 4.10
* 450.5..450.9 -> 4.37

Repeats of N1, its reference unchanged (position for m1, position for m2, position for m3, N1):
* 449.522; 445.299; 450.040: -15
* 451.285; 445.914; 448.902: 33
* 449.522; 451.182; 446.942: 45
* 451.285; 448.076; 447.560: 610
